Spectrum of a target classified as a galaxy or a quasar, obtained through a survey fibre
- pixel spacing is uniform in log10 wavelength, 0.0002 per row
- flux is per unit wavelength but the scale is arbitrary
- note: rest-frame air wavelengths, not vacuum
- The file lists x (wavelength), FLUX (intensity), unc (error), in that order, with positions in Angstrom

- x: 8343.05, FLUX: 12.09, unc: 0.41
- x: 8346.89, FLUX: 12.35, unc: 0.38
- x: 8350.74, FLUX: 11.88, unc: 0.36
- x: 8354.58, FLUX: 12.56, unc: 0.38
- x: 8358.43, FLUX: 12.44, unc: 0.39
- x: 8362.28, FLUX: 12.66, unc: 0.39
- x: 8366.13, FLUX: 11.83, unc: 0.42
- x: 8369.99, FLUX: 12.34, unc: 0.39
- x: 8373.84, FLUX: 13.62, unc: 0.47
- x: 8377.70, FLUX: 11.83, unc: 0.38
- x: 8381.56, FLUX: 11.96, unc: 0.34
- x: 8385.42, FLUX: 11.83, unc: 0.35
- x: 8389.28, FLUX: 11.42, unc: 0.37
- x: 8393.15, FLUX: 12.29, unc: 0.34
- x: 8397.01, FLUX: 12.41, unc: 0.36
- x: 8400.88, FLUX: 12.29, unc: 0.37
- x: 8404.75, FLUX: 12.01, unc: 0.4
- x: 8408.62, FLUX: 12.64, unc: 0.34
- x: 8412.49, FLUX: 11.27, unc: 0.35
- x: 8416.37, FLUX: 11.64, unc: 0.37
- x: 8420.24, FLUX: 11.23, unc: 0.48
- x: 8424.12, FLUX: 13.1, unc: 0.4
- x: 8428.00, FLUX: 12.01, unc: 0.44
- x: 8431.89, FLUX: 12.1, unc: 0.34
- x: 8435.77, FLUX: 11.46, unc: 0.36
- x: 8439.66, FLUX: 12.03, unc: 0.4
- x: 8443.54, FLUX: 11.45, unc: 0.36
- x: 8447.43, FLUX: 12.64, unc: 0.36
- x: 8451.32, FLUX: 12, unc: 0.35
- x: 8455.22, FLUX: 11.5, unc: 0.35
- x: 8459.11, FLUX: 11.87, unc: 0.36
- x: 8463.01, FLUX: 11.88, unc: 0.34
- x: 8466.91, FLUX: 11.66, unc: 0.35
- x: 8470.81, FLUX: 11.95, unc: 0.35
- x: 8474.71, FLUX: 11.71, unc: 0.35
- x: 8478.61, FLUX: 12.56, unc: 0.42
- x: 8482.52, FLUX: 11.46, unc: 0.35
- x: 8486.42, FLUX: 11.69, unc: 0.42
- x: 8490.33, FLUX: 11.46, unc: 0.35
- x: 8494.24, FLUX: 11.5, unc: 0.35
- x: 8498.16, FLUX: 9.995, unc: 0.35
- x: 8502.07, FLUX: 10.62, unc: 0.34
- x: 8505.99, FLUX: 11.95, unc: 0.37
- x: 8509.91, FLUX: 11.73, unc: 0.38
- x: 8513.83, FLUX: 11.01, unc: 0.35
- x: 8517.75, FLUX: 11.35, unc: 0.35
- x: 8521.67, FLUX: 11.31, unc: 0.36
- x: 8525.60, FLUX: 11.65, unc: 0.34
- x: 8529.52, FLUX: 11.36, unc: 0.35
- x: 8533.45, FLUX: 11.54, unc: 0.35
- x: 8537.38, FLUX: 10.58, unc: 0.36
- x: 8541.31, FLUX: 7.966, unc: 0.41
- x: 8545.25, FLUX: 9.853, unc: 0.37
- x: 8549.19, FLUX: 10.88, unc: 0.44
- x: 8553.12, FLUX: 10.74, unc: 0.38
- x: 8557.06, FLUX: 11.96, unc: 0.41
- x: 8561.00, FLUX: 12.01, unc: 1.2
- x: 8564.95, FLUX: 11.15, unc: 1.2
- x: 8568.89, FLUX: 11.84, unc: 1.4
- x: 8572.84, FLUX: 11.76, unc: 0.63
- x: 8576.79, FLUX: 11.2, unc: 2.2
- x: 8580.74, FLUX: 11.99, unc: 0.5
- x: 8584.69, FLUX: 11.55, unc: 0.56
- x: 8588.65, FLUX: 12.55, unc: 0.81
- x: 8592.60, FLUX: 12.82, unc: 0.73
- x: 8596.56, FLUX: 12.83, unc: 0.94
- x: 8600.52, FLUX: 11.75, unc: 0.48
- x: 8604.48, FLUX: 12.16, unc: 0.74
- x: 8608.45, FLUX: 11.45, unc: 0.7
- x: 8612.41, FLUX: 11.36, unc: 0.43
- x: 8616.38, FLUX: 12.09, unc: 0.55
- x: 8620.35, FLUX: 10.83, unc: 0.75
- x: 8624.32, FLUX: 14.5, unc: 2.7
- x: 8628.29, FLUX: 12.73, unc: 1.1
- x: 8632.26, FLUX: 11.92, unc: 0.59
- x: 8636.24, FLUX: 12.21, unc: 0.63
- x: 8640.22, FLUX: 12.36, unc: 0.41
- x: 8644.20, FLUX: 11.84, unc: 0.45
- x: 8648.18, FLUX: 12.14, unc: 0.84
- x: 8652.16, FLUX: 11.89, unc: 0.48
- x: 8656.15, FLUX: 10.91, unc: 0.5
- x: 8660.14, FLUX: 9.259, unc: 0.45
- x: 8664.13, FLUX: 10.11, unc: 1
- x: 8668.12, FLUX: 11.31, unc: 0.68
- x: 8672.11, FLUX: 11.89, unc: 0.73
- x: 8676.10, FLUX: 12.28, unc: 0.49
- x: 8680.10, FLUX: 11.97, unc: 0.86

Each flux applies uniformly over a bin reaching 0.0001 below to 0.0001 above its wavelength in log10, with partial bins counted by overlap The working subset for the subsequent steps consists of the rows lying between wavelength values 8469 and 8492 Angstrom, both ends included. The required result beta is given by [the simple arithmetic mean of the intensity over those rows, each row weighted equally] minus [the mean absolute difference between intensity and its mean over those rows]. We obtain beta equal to 11.5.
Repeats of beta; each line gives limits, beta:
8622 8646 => 11.9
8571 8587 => 11.4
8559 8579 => 11.3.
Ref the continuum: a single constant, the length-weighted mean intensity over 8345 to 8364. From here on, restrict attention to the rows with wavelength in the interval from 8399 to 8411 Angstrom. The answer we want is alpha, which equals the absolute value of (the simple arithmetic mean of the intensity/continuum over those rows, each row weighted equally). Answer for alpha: 1.00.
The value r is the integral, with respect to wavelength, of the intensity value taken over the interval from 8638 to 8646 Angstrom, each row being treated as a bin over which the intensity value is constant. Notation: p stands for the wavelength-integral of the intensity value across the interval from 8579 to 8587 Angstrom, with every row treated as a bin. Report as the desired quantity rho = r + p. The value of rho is 191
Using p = 94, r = 97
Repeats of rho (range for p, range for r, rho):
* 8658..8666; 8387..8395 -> 172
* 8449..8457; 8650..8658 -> 186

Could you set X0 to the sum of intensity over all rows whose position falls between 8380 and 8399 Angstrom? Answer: 60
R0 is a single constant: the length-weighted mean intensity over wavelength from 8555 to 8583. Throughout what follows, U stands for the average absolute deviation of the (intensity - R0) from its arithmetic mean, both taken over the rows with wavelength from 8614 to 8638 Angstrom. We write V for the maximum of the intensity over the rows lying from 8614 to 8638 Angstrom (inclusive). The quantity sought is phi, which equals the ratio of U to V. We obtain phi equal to 0.057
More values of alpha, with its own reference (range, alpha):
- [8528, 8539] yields 0.90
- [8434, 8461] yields 0.96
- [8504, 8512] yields 0.96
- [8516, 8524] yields 0.92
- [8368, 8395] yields 0.98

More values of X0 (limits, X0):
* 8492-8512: 56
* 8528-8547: 51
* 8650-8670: 53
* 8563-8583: 58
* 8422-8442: 61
